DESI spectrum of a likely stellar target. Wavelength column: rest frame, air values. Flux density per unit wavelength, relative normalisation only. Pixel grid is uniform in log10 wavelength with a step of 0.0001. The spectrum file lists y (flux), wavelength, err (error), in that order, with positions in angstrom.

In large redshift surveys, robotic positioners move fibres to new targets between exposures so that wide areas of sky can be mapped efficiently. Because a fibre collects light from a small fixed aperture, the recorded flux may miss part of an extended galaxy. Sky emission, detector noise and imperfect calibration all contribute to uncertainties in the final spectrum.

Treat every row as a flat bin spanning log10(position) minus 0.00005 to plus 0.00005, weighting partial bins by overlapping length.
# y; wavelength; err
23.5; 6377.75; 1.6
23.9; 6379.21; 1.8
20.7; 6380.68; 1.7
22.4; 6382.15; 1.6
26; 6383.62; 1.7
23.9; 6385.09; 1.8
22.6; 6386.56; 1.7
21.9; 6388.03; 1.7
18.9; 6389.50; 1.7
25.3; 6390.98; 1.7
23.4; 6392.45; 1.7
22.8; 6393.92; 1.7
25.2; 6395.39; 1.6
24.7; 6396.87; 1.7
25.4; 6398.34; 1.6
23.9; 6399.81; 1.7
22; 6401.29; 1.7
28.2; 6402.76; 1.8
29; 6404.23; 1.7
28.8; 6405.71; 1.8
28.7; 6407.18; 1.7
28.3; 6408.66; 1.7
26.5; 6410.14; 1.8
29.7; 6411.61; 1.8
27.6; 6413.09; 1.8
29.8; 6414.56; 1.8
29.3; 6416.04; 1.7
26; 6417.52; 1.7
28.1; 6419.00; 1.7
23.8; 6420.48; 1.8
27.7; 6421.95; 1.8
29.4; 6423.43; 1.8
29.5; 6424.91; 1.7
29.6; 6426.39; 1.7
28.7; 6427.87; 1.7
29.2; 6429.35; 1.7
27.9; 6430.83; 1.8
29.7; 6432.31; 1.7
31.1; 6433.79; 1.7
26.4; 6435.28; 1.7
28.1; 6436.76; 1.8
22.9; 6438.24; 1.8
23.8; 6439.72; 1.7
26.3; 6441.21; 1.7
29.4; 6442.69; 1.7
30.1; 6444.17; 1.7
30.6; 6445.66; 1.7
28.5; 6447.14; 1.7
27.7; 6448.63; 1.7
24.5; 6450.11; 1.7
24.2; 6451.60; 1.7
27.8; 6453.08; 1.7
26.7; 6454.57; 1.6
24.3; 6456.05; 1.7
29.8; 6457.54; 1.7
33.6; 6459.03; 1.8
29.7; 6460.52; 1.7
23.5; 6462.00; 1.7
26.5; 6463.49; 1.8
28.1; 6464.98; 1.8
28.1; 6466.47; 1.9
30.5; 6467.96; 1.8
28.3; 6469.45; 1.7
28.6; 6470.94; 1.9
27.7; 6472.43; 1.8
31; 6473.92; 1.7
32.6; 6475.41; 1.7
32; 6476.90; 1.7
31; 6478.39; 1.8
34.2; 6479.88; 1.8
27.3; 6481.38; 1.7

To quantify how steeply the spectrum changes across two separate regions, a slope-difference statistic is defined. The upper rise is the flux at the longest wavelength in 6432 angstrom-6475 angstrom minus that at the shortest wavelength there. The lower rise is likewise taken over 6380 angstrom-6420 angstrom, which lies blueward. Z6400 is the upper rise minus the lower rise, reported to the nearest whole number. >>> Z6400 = -6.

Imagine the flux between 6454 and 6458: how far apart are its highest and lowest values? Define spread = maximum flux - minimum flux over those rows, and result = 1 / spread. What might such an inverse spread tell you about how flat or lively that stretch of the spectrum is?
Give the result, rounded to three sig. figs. 0.182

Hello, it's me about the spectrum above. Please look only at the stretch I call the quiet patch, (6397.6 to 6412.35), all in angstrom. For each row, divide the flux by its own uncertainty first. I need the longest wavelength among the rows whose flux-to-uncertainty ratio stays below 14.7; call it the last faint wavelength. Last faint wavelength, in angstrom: 6401.29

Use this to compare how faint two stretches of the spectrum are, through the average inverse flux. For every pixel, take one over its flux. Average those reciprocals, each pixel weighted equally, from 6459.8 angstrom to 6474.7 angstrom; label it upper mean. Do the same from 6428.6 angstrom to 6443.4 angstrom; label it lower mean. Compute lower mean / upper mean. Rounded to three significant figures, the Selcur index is 1.03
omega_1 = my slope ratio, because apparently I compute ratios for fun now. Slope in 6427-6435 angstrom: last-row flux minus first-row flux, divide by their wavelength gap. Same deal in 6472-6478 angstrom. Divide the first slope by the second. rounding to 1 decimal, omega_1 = 0.4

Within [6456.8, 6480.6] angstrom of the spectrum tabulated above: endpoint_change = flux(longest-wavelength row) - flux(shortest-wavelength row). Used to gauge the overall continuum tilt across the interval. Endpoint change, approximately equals 4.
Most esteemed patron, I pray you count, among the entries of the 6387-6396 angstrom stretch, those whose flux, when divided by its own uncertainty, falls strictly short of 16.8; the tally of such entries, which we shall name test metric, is 6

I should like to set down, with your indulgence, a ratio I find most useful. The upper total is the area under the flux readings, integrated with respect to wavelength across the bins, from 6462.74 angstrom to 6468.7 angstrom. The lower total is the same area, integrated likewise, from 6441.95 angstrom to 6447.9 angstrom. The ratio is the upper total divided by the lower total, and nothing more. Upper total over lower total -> 0.96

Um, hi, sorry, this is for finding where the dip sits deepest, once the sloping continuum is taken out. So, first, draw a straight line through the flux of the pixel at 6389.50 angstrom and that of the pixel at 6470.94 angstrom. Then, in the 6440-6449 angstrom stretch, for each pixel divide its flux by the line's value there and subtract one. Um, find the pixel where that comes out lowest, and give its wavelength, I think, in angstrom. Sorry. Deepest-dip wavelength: 6441.21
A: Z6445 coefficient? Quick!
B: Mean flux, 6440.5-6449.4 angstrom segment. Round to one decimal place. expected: 28.8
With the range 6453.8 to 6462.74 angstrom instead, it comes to 27.9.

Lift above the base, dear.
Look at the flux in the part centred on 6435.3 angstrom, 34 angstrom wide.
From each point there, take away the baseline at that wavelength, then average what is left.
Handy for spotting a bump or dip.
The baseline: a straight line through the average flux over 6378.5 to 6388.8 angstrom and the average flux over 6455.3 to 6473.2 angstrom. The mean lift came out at 1.3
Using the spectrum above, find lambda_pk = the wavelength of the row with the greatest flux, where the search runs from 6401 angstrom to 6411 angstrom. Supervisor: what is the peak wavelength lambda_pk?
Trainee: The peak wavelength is 6404.23 angstrom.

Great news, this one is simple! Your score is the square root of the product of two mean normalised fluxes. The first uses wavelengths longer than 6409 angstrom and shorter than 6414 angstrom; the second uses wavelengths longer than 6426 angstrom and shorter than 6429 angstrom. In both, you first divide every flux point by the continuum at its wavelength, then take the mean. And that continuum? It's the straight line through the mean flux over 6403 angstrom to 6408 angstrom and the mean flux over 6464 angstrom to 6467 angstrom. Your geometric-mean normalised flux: 1.00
